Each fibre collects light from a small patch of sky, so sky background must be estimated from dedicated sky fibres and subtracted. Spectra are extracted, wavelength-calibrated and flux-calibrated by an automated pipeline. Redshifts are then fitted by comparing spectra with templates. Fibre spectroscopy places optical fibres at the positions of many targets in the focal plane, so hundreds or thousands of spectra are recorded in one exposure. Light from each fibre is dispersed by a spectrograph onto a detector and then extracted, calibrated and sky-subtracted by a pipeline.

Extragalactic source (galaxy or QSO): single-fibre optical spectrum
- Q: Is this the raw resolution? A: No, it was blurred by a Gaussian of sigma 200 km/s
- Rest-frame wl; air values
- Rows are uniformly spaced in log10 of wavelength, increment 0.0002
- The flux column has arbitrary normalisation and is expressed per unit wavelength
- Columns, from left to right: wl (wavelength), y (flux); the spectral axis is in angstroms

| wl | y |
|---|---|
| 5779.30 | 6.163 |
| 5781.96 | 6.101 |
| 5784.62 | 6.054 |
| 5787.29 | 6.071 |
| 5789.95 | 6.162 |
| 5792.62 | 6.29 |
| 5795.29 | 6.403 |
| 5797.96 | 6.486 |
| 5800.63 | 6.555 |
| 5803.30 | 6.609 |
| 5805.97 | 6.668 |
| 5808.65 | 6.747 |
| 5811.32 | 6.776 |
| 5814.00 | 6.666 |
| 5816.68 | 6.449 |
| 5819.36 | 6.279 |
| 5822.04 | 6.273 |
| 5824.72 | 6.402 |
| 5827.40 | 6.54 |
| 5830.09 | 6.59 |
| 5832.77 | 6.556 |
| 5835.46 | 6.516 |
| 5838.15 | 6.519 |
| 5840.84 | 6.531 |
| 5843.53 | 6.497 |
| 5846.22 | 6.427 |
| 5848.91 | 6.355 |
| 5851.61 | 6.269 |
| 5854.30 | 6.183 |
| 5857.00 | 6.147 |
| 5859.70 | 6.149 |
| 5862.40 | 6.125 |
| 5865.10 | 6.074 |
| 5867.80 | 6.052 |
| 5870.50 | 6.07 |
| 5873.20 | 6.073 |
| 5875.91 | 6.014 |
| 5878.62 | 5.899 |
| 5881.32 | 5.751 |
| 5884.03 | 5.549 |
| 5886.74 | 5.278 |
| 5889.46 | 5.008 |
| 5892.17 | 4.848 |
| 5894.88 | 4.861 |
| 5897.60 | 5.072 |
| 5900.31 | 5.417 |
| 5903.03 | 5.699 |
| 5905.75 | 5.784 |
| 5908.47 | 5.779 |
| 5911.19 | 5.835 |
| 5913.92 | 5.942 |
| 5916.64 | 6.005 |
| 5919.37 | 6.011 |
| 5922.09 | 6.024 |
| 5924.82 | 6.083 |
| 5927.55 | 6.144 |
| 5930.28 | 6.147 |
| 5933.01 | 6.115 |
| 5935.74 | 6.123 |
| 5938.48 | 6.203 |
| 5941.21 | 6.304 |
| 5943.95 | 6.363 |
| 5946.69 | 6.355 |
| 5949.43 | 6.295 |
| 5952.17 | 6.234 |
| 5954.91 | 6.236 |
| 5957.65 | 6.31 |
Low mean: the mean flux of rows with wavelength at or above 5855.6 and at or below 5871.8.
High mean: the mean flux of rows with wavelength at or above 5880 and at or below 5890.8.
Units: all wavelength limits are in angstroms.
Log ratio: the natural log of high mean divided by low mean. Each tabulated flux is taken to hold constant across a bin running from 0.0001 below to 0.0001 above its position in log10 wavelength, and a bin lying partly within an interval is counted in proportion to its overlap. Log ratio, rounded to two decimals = -0.12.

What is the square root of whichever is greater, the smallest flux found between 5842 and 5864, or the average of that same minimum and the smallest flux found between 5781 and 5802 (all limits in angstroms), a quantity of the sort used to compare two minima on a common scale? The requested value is 2.47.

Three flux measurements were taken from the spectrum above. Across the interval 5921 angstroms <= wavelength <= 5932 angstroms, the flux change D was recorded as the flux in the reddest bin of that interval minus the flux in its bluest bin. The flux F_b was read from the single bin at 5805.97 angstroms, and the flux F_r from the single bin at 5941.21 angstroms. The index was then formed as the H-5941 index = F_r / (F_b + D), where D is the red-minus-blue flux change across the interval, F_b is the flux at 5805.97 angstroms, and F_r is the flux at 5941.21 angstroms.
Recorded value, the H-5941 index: 0.93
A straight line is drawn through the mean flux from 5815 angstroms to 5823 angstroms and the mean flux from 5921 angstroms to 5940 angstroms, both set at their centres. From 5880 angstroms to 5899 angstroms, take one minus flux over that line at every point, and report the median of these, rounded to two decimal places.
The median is 0.18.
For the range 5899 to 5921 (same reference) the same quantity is 0.06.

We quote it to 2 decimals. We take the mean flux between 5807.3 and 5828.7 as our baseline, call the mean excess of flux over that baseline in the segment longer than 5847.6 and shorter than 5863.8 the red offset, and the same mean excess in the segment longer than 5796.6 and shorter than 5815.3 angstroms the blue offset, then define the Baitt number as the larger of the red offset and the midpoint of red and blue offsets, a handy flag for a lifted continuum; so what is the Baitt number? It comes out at -0.09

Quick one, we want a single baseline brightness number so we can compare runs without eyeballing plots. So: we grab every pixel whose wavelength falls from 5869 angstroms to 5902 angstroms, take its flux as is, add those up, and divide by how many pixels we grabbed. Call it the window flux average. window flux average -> 5.5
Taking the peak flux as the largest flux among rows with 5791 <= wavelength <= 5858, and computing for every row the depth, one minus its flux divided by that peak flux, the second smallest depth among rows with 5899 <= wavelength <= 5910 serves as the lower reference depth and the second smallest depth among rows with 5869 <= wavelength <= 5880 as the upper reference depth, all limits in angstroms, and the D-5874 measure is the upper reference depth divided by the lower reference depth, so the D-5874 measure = 0.71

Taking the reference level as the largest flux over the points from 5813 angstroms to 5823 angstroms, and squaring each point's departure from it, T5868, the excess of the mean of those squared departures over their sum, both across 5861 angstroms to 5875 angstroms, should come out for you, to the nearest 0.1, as -1.4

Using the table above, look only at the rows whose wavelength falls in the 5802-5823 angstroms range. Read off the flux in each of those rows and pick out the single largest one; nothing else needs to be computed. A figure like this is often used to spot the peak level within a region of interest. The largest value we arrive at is 6.776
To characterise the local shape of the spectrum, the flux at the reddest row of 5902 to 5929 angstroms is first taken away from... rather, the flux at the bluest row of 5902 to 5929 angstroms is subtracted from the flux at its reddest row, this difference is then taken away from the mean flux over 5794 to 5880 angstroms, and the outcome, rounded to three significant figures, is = 5.93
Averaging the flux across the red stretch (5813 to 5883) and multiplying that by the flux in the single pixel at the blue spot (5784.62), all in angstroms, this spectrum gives 38.0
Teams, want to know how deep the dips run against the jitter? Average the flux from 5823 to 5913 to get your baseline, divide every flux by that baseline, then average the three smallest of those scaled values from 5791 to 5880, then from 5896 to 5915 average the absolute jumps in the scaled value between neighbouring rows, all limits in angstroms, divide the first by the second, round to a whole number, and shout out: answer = 41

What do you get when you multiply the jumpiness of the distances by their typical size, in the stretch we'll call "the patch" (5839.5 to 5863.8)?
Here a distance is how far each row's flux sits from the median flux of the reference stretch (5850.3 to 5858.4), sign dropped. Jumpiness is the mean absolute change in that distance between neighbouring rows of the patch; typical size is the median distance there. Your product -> 0.00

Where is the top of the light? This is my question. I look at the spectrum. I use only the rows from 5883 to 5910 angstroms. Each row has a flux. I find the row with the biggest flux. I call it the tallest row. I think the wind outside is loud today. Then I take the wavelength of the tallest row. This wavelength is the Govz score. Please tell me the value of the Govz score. 5905.75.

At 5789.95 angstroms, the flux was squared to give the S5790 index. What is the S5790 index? 38.0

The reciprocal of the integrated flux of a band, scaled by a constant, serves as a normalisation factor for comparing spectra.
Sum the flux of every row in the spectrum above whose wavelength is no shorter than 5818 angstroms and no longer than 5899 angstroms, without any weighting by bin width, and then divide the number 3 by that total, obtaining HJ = 0.02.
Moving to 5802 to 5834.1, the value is 0.04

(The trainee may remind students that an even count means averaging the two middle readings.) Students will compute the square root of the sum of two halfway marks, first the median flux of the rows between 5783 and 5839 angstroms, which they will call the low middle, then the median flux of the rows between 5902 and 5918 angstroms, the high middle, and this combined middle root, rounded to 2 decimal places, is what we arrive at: 3.51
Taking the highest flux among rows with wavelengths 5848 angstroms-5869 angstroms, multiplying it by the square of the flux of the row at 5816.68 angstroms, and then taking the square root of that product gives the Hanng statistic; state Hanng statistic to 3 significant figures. 16.3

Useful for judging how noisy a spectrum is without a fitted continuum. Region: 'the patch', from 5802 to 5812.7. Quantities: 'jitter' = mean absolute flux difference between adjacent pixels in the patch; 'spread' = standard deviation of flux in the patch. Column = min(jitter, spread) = 0.056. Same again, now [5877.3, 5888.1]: 0.207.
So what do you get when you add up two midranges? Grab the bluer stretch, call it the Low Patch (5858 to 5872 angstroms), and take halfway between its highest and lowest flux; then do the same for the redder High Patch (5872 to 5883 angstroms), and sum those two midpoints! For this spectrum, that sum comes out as 12.0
